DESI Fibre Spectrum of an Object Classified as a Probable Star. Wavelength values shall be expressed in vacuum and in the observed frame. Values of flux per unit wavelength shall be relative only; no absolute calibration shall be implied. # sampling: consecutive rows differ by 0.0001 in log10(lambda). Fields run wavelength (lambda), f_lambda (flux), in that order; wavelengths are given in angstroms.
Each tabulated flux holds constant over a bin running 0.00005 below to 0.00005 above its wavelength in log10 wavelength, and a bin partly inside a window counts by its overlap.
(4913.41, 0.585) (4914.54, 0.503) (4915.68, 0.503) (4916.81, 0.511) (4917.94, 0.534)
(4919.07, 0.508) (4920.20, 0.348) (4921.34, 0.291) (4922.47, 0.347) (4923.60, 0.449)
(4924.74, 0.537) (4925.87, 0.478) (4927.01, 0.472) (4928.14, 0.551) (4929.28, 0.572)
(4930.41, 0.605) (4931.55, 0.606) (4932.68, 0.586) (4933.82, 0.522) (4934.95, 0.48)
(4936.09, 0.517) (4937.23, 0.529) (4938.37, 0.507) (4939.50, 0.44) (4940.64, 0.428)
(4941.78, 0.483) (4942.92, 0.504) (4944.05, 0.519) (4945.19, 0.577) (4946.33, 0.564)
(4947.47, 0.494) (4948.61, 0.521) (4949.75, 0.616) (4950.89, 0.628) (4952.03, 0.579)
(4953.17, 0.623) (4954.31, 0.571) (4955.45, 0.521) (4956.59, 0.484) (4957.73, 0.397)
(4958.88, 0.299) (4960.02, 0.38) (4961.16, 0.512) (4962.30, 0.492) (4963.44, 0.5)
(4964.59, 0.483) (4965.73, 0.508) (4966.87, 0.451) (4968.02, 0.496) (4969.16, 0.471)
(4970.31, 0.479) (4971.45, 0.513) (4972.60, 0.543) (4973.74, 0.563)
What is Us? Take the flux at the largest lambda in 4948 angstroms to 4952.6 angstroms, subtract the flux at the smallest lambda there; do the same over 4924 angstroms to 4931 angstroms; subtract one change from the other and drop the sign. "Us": 0.01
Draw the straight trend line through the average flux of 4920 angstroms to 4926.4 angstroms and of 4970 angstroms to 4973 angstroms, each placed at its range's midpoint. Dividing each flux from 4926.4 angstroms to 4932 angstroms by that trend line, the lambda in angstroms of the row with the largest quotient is 4930.41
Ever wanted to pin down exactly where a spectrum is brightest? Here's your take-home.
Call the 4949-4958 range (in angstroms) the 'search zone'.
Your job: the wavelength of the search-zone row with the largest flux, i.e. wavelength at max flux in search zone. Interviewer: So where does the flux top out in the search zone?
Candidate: 4950.89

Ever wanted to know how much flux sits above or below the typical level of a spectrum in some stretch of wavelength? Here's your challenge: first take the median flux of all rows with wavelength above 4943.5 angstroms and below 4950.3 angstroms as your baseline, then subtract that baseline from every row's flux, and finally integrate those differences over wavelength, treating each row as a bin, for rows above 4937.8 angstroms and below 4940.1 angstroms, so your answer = -0.16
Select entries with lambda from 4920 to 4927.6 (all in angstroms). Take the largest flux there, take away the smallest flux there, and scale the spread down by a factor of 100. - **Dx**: 0.0025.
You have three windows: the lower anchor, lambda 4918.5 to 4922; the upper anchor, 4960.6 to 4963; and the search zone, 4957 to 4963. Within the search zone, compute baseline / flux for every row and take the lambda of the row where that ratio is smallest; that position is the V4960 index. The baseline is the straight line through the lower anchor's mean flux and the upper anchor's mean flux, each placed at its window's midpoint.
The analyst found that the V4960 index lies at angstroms 4961.16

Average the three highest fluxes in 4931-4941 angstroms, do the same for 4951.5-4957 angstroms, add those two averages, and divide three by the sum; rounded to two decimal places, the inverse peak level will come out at 2.58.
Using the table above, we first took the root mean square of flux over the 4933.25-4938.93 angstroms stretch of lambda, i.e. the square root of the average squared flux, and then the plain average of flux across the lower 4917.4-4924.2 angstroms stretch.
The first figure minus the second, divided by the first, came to 0.19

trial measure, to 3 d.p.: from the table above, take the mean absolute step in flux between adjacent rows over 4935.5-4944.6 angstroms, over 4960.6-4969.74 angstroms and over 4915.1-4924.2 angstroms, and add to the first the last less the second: 0.063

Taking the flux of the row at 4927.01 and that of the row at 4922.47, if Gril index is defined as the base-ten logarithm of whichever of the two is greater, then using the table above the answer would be -0.326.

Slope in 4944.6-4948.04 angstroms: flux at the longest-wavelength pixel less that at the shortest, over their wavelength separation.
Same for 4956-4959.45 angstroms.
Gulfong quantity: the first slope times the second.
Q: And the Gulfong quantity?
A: 0.003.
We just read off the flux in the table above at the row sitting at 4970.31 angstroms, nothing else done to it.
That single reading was 0.479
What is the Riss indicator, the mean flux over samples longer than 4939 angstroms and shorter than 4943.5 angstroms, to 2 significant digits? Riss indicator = 0.46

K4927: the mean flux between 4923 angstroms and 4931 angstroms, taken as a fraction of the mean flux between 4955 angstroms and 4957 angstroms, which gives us 1.04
